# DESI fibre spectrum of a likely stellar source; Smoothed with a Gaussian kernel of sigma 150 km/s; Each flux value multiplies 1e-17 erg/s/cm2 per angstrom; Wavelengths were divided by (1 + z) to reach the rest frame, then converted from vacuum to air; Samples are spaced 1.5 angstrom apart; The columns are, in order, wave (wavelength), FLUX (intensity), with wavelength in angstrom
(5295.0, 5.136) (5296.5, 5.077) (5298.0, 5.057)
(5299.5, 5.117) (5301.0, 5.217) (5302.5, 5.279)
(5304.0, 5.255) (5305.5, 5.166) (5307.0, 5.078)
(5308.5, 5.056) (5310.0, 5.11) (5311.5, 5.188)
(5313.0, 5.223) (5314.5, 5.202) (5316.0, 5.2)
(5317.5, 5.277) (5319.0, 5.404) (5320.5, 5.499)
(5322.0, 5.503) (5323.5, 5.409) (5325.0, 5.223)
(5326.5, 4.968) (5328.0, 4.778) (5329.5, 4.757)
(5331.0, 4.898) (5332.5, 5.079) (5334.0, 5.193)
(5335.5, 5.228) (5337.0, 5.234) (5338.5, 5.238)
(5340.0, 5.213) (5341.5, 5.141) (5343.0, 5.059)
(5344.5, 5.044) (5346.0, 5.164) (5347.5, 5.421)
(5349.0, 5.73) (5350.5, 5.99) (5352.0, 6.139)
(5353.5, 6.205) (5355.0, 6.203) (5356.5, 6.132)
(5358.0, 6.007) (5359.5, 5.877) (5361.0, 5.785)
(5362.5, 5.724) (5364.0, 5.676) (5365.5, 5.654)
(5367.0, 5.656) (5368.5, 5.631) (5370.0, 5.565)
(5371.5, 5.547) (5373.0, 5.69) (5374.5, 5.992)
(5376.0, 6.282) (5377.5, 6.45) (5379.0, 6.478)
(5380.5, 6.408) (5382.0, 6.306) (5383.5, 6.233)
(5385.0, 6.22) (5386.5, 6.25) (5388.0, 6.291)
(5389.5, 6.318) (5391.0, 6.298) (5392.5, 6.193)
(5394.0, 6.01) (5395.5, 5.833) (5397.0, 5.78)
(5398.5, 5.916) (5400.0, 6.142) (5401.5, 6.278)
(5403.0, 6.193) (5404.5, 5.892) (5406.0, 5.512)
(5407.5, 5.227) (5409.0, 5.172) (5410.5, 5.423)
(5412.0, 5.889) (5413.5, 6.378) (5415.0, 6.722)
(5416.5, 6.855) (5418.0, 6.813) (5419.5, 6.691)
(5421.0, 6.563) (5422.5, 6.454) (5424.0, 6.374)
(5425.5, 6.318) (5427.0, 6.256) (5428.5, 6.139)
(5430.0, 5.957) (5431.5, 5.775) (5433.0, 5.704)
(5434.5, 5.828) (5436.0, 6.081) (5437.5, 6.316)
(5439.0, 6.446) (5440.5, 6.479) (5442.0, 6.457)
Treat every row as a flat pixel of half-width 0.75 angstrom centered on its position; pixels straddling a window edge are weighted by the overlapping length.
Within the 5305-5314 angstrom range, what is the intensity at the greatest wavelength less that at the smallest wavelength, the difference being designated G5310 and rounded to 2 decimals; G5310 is 0.06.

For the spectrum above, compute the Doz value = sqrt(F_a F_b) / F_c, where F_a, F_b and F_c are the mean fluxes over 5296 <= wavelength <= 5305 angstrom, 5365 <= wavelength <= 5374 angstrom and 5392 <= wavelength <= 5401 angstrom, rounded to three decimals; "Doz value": 0.902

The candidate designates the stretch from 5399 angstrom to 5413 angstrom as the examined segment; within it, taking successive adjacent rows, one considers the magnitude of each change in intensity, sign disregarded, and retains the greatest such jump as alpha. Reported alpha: 0.47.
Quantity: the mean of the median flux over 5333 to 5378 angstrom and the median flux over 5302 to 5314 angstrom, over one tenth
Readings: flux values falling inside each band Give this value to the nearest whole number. 54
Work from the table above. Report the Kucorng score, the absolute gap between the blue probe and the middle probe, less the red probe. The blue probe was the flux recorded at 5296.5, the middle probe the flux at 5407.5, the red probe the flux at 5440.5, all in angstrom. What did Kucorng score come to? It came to -6.3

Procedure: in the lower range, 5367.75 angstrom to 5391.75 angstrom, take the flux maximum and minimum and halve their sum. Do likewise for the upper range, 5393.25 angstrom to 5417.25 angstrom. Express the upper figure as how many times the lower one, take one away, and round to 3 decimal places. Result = 0.000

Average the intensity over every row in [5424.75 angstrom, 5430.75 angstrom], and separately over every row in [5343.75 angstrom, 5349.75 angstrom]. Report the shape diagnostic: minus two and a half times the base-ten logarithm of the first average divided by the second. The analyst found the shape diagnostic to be -0.16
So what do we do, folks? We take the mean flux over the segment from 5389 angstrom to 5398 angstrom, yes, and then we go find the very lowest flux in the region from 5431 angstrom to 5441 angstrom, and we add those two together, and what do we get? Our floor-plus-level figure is 11.8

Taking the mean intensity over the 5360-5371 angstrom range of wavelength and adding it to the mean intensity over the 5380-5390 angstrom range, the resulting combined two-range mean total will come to 12.0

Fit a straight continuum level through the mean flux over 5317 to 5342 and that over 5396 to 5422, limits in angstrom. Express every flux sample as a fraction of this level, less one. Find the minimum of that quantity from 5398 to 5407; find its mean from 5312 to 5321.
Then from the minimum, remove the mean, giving -0.14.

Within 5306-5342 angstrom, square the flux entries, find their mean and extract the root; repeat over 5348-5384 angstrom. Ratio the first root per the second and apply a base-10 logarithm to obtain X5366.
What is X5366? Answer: -0.06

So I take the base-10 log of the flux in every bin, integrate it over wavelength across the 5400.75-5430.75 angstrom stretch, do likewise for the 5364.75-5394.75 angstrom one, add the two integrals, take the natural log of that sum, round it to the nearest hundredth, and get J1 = 3.85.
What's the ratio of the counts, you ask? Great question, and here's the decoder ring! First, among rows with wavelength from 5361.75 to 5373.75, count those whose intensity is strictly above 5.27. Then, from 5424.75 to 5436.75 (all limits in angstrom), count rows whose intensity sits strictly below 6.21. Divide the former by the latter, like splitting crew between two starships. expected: 1.3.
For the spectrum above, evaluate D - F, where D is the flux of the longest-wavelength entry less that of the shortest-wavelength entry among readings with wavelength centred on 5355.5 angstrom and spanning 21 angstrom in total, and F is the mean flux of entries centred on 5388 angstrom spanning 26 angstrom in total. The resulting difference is -5.71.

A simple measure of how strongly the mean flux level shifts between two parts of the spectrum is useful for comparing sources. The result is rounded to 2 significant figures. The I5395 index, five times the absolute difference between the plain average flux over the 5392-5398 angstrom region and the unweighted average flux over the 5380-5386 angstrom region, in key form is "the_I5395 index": 1.7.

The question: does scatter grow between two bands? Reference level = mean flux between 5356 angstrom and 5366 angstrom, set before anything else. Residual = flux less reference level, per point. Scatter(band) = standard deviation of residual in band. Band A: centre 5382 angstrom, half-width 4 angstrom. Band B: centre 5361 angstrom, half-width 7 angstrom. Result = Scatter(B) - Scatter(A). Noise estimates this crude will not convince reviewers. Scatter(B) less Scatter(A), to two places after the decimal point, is 0.10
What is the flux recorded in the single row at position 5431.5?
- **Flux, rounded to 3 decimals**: 5.775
